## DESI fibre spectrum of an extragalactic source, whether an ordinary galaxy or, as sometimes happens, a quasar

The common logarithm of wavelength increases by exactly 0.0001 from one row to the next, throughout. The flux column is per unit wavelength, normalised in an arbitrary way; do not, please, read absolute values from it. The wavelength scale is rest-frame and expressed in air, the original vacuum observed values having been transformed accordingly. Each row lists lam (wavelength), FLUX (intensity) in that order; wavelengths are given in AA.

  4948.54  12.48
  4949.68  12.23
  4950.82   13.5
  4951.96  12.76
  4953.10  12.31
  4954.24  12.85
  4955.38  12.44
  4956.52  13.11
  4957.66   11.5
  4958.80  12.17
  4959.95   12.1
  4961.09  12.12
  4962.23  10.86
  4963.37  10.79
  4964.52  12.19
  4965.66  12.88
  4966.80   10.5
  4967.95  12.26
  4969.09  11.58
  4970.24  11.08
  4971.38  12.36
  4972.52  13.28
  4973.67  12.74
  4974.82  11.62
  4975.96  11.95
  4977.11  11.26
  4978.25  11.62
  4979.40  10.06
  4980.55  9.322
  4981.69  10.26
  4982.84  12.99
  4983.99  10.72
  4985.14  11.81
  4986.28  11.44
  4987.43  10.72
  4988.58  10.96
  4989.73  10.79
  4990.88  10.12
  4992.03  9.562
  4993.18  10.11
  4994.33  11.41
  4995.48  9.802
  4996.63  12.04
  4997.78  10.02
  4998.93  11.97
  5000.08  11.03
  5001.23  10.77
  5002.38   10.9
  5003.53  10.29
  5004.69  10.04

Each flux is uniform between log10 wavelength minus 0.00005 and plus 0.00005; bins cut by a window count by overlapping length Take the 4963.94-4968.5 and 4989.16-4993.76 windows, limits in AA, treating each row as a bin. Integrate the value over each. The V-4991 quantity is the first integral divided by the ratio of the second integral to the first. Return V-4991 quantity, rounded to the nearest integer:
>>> 64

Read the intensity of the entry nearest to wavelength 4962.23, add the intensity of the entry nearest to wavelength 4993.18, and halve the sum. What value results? 10.5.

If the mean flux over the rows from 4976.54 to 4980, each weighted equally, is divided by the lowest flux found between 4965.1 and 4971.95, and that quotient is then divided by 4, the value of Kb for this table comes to 0.261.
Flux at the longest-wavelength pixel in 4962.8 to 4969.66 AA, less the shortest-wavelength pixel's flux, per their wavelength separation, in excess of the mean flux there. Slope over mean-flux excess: -11.6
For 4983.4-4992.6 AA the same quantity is -10.9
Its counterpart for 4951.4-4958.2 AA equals -12.7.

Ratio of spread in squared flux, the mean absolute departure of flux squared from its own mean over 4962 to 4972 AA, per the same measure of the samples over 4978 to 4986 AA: 0.75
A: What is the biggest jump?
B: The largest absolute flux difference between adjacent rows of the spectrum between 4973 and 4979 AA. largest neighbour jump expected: 1.1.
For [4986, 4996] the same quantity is 1.6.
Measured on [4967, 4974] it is 1.3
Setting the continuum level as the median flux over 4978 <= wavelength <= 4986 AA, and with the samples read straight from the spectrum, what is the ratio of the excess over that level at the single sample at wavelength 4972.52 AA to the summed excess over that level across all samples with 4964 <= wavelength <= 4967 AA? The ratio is 0.75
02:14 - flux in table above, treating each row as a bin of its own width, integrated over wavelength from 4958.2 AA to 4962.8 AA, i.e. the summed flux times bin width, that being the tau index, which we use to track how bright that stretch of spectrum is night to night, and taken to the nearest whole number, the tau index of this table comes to 54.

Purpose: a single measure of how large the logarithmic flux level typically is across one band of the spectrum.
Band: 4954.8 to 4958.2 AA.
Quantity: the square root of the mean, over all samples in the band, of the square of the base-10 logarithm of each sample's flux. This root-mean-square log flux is 1.09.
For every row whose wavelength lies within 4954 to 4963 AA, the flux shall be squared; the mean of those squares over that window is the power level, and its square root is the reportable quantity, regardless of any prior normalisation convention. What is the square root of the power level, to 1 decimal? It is 12.2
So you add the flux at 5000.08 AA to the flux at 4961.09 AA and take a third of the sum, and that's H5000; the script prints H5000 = 7.7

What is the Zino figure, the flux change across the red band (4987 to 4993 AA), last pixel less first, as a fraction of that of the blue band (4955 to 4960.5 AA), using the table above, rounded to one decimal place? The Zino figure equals 3.4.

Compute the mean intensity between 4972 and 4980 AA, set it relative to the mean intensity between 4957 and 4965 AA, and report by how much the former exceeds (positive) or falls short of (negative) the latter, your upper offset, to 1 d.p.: 0.1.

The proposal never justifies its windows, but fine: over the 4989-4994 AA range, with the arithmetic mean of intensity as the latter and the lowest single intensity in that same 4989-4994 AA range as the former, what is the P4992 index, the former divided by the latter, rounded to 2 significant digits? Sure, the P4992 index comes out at 0.94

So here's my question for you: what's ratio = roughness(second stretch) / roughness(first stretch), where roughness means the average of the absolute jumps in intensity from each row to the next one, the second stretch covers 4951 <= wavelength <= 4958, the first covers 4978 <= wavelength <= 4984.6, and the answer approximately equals 0.45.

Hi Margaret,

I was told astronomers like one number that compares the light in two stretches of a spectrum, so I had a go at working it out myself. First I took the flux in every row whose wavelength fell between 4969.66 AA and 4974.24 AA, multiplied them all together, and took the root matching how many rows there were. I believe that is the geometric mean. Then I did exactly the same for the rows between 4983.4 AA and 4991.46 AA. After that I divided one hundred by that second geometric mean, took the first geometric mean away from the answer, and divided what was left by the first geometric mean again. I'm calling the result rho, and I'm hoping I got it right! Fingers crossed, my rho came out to -0.26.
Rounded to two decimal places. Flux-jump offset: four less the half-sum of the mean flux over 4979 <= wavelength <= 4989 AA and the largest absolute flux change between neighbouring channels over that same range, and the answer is -2.83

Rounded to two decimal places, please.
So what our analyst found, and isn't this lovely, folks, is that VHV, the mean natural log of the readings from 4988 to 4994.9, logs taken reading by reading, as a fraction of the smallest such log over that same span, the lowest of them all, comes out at 1.04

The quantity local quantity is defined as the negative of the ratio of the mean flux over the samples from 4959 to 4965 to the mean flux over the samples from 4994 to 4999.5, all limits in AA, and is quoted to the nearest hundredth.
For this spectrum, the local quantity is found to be -1.05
